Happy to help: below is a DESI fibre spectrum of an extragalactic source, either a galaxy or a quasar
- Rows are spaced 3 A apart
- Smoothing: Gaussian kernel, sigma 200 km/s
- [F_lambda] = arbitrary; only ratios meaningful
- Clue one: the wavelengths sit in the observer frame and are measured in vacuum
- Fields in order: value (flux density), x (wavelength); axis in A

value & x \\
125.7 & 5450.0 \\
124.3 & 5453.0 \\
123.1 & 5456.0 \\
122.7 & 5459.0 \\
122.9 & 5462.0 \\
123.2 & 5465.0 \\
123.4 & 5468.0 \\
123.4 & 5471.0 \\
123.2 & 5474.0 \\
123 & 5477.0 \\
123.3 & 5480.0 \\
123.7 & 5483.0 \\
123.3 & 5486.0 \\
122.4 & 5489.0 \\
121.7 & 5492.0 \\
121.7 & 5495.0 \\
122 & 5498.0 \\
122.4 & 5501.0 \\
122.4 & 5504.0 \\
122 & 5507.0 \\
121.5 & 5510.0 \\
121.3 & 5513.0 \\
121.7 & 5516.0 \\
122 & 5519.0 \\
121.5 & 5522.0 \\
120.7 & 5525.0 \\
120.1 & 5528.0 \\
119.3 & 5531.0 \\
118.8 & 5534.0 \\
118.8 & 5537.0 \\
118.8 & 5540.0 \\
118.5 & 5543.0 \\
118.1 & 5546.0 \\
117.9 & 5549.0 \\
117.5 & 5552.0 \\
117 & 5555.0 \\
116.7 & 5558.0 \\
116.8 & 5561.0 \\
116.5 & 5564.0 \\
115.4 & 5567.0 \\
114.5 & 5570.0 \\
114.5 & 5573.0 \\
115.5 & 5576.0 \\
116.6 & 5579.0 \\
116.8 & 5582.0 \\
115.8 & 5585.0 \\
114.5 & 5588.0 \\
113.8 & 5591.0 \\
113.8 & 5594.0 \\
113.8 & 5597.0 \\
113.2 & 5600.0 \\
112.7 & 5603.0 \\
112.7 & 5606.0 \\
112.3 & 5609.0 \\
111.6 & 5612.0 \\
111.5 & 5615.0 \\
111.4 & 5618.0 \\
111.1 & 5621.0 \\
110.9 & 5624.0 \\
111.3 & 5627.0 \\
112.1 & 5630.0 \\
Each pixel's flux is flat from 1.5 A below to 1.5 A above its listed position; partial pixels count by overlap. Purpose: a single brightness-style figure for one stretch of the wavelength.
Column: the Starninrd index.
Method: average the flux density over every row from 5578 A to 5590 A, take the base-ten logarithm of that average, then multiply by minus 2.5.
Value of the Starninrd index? -5.16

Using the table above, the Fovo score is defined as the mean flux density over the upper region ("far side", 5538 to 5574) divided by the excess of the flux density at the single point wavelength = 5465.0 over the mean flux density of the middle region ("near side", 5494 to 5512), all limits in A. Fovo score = 97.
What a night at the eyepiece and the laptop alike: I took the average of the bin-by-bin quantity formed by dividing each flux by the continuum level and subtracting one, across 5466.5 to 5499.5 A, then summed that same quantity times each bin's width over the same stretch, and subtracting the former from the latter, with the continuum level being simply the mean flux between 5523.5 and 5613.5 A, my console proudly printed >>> 1.9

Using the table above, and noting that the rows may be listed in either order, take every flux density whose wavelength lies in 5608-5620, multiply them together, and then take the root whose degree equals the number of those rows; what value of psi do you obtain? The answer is 112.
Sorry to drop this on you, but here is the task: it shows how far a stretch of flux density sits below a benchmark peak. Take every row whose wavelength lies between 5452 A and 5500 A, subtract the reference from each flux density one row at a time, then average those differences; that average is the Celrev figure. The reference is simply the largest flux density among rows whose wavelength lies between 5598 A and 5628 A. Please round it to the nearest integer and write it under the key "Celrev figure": 10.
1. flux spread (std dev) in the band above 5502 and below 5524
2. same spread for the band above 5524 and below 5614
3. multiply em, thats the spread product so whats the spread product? 0.9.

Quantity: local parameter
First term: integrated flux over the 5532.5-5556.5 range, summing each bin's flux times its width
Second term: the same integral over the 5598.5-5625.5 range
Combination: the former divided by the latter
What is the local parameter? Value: 0.94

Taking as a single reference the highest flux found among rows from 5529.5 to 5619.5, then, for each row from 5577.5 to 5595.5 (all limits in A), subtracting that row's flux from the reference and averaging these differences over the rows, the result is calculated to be 4.1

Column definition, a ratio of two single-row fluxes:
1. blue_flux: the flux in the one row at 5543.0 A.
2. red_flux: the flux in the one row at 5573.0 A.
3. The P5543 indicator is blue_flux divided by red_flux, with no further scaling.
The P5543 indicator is 1.035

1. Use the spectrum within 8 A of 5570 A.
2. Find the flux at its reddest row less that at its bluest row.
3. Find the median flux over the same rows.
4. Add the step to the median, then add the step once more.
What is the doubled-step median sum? 113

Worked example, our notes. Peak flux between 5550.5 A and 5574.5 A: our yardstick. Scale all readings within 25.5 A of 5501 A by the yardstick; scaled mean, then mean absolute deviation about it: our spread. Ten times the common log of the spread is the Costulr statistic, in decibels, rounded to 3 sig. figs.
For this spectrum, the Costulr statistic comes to -22.6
